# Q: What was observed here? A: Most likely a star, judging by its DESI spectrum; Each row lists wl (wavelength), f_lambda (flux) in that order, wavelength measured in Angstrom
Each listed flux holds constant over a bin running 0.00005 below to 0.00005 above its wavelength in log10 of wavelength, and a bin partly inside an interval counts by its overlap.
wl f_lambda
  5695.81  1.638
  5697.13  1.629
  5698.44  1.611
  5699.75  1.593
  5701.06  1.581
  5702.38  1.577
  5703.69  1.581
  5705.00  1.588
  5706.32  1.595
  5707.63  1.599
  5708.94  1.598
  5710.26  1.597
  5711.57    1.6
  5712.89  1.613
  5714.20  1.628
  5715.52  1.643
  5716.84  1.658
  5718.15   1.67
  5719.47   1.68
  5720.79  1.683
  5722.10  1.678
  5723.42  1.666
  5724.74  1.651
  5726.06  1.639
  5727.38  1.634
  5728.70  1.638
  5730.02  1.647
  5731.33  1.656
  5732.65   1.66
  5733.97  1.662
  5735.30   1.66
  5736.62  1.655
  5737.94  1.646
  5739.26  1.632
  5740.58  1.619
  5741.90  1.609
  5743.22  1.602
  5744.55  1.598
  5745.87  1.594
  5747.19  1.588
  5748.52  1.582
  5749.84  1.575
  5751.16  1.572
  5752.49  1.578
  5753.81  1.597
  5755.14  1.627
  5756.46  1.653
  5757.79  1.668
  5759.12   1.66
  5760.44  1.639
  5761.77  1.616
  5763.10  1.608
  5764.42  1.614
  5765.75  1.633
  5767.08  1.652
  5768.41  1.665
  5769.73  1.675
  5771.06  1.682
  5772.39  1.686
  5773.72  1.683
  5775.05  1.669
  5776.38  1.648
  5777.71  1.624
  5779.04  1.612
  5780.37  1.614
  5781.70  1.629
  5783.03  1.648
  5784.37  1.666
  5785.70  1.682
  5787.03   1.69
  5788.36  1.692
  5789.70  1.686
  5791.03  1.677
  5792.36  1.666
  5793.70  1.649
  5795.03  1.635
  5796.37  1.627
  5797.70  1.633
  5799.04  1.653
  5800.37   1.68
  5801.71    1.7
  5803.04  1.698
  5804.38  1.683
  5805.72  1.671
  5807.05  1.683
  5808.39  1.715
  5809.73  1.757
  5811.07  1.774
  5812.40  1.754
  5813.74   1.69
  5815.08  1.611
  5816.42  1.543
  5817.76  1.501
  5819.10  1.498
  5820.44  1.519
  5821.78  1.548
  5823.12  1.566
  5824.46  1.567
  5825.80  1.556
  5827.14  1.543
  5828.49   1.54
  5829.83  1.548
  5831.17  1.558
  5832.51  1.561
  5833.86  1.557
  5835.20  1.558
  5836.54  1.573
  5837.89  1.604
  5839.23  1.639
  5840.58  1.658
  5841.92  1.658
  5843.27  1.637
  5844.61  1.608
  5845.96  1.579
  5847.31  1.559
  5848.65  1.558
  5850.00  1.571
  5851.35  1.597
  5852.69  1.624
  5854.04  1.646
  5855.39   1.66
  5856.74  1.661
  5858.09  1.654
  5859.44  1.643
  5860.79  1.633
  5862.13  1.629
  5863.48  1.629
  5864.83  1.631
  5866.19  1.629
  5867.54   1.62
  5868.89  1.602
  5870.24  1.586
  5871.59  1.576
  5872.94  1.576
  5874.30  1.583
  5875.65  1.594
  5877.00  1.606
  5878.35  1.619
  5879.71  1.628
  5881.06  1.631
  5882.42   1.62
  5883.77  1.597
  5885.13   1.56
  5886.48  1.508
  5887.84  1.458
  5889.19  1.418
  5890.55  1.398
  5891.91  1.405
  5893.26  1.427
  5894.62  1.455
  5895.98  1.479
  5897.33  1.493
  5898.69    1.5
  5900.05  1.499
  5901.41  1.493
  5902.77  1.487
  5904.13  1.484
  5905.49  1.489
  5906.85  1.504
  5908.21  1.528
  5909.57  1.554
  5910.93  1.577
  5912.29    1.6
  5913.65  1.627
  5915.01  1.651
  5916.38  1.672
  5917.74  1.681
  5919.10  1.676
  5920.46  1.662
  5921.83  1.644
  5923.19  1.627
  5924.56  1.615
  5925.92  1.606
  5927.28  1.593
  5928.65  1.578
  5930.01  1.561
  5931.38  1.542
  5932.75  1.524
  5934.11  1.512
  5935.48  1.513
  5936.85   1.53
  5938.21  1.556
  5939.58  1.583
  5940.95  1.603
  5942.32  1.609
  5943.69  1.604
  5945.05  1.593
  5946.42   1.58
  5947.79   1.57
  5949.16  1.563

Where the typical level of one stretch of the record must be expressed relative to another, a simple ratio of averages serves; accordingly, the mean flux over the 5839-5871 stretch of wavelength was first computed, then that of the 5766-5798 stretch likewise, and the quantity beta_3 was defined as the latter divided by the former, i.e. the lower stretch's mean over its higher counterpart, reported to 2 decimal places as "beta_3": 1.02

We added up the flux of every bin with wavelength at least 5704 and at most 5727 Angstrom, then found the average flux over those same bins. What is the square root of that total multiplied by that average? 6.74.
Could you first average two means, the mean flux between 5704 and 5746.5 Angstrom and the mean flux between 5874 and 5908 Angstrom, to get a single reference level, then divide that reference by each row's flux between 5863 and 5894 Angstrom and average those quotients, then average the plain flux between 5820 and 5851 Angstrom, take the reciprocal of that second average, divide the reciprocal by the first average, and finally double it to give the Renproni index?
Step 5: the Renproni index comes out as 1.25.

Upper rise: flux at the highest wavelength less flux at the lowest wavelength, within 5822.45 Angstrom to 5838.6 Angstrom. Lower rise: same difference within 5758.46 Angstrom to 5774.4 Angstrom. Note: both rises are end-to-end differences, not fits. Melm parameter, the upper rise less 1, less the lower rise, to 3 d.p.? -0.985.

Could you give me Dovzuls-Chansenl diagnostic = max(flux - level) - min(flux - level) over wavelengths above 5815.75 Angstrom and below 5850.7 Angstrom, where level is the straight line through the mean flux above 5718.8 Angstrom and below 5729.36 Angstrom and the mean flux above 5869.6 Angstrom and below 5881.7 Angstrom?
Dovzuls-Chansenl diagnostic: 0.17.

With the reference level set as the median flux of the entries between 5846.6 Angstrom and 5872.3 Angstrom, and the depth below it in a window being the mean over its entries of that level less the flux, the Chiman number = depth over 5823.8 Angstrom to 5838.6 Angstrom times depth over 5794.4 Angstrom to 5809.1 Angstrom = -0.0029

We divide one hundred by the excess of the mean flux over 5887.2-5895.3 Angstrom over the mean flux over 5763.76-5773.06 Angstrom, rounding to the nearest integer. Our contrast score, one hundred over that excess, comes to -432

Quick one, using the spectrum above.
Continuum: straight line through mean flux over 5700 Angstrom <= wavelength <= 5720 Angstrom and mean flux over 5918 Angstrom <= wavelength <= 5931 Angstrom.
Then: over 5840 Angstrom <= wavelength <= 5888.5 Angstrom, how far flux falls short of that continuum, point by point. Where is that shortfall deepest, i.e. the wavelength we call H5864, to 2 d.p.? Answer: 5887.84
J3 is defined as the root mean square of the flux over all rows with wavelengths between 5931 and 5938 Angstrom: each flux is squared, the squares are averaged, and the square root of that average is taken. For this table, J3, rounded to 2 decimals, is 1.52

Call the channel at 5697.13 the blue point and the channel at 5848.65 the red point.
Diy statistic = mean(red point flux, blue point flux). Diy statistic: 1.59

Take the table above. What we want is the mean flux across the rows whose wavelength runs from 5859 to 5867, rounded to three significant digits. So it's 1.63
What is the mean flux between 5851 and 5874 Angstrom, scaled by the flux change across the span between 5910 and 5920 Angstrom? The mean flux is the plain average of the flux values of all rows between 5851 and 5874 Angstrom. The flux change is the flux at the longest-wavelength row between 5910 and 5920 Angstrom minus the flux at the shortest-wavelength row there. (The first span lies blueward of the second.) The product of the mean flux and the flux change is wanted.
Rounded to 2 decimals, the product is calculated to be 0.16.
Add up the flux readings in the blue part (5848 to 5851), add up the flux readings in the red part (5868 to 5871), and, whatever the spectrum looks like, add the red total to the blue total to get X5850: 6.32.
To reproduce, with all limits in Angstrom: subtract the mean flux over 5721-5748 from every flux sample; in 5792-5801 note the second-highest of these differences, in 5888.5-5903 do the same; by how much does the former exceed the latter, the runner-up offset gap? 0.17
